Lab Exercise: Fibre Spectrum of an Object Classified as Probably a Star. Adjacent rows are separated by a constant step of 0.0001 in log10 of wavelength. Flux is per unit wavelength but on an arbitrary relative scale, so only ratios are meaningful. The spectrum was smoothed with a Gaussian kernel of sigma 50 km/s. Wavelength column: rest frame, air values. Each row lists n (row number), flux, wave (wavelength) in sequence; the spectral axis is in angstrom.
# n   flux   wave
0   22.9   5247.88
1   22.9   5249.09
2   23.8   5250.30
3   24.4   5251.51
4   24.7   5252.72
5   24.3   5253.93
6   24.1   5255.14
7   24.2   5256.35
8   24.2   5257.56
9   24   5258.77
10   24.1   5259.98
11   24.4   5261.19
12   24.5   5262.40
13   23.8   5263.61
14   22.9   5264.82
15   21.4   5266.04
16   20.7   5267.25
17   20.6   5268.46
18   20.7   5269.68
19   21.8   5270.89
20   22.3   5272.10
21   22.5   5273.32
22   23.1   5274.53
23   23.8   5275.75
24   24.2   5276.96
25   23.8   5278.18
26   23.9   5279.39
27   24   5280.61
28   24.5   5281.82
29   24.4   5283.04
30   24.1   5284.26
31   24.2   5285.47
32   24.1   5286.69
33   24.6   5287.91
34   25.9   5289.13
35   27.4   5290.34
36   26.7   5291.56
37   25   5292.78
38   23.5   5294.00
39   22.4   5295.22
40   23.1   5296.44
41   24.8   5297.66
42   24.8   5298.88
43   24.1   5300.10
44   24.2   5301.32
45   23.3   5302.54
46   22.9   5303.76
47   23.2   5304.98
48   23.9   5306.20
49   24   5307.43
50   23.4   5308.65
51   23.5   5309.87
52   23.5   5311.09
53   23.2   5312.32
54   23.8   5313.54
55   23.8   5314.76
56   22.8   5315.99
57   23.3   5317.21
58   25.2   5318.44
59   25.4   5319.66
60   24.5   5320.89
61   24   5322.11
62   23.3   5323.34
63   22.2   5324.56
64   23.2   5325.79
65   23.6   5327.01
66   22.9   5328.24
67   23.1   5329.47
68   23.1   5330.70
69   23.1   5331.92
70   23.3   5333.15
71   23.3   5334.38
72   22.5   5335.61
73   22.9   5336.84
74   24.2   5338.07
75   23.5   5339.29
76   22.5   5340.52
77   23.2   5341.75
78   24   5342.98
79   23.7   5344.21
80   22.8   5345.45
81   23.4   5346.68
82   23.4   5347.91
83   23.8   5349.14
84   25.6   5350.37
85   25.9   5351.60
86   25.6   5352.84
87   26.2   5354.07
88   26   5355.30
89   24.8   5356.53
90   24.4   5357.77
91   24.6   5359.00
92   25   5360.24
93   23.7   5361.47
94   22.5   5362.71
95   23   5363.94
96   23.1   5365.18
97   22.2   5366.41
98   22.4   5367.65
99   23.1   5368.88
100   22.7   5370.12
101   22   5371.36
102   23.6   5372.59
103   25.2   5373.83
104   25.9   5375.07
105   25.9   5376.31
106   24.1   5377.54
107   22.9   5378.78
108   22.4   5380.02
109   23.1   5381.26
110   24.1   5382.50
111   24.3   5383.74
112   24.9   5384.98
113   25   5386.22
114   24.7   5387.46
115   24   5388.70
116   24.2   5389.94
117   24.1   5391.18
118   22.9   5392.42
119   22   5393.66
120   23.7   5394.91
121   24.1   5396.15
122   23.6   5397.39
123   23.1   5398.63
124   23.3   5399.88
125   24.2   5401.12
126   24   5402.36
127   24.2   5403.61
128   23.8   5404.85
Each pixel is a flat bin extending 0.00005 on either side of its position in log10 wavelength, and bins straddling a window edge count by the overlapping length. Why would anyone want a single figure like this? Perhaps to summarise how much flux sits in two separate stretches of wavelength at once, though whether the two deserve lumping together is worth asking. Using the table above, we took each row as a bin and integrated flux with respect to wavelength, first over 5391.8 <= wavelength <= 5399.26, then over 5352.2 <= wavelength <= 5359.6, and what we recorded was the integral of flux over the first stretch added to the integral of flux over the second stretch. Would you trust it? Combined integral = 360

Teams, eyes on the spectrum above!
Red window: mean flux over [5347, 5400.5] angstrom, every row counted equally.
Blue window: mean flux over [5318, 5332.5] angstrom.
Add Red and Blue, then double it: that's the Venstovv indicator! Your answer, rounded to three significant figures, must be 95.2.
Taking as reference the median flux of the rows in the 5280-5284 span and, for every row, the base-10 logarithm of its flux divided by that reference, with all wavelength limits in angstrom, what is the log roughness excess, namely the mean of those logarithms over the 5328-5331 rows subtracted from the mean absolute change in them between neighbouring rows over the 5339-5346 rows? 0.039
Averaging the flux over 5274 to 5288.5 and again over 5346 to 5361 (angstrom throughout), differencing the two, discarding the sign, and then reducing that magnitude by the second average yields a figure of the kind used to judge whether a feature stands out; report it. -24.1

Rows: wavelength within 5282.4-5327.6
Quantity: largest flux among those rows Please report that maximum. 27.4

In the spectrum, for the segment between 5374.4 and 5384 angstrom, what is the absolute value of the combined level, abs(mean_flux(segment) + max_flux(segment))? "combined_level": 50.0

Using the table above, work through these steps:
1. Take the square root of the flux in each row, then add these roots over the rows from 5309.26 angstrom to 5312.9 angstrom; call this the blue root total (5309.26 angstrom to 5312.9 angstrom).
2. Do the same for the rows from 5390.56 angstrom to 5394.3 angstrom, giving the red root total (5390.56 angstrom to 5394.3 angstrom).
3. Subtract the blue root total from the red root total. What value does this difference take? -0.13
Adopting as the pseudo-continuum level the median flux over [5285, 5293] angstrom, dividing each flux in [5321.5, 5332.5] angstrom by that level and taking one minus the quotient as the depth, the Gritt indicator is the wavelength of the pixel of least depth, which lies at 5322.11 angstrom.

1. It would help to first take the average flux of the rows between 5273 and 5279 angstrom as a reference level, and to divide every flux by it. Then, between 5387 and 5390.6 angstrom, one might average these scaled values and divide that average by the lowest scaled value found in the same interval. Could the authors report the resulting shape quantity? 1.01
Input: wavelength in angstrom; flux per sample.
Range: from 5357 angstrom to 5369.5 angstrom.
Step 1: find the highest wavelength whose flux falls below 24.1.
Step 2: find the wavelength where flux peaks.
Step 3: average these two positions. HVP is 5364.6 angstrom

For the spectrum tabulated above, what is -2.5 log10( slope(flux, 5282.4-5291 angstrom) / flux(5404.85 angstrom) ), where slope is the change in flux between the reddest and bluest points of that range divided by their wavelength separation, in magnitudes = 4.4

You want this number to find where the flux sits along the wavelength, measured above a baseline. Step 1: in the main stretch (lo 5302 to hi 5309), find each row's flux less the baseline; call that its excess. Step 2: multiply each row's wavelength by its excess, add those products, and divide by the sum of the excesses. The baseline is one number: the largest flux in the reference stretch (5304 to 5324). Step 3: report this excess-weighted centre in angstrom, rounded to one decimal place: 5305.4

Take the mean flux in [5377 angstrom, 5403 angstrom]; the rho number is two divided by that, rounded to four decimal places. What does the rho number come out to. 0.0842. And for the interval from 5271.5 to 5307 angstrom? 0.0830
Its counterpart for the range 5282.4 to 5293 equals 0.0795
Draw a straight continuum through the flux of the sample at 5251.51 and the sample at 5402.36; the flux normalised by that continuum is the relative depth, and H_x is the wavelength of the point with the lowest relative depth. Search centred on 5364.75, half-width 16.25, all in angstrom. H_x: 5371.36 angstrom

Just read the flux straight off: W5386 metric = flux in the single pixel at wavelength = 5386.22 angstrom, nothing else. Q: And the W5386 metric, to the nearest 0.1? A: 25.0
